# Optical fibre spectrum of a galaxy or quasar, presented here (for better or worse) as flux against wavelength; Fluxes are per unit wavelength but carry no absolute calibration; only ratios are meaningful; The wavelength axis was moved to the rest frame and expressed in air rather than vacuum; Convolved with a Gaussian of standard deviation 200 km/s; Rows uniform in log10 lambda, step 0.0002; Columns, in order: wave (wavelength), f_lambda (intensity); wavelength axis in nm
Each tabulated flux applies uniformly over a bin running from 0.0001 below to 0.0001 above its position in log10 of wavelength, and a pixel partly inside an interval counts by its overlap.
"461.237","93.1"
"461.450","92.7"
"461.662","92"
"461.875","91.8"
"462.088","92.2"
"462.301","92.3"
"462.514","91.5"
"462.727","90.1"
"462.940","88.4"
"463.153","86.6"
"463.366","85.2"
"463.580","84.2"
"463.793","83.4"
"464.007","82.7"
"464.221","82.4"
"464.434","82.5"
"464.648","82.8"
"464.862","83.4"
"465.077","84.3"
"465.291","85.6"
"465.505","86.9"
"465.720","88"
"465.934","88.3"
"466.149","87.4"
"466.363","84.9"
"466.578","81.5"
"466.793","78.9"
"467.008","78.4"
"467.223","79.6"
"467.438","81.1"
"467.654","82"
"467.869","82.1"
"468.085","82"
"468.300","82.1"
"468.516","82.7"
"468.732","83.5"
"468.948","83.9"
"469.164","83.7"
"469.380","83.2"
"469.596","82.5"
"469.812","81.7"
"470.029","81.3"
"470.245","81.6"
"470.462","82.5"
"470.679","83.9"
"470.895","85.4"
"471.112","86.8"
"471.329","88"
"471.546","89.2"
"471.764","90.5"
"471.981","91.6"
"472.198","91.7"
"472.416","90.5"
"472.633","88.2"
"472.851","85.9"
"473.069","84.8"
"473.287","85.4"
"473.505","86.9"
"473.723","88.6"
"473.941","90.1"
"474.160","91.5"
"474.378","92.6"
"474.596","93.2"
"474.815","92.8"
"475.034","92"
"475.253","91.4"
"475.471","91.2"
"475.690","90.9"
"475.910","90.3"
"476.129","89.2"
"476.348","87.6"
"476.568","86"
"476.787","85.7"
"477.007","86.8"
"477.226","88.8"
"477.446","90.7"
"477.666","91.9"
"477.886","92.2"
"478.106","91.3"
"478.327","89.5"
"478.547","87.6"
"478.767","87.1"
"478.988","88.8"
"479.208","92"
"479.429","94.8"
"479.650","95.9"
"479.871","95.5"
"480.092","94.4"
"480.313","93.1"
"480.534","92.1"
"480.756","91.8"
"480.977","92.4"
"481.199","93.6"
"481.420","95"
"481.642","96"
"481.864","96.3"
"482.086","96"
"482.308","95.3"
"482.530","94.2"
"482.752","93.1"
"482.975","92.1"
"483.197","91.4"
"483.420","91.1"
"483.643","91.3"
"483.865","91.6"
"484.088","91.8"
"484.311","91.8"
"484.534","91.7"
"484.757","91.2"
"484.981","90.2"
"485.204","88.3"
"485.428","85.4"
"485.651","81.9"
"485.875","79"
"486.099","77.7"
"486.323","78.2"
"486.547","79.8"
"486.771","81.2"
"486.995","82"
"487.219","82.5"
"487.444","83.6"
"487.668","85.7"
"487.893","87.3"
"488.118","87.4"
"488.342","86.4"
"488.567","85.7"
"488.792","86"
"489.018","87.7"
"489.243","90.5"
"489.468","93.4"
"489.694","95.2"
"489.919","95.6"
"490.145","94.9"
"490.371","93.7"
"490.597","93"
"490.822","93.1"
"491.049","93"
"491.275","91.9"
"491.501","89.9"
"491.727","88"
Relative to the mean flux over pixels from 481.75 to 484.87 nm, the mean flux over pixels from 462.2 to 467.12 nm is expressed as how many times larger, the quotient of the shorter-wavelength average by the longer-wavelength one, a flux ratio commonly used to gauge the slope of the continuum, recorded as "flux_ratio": 0.918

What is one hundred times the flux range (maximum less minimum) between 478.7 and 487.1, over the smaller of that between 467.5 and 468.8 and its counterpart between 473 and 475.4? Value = 1240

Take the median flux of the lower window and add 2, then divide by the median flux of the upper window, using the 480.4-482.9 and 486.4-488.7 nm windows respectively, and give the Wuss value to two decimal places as 1.14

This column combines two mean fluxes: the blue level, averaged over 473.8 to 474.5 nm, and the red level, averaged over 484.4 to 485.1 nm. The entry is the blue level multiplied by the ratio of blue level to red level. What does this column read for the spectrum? 92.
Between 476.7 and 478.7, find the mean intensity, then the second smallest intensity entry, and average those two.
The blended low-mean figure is 88.1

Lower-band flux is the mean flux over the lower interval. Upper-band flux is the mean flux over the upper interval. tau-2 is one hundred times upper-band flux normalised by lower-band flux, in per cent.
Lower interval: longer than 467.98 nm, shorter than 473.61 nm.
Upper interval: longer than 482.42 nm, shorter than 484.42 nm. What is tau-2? 108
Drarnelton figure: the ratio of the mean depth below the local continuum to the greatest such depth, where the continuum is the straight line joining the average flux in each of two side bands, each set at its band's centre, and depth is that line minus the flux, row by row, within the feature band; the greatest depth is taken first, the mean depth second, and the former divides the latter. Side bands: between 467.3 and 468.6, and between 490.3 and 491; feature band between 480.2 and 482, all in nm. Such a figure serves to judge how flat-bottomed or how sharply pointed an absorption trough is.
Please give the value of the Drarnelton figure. 1.5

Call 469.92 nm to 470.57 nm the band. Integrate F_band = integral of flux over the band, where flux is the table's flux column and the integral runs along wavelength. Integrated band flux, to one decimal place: 53.1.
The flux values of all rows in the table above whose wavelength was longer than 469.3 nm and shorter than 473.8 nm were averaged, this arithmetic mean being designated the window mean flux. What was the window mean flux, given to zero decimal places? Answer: 86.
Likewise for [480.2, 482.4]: 94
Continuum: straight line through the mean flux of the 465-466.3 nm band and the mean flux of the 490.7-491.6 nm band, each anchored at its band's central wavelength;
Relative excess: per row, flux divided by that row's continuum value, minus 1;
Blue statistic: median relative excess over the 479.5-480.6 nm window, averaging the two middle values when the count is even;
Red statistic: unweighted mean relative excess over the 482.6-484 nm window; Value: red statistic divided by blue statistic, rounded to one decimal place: 0.3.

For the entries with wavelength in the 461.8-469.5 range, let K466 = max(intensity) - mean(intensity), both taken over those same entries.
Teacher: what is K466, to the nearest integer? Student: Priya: 8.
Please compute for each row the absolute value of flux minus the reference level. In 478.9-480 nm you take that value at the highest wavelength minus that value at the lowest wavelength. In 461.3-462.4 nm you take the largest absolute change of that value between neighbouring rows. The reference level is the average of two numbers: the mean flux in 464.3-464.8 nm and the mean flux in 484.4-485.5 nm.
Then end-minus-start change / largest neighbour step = 10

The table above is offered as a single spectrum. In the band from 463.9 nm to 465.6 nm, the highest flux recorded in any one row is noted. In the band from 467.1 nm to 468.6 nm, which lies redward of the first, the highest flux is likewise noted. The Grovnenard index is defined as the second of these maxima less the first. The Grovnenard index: -4.2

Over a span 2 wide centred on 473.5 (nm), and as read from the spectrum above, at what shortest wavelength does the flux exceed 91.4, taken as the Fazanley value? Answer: 474.160 nm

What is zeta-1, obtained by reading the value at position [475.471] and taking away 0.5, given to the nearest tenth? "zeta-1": 90.7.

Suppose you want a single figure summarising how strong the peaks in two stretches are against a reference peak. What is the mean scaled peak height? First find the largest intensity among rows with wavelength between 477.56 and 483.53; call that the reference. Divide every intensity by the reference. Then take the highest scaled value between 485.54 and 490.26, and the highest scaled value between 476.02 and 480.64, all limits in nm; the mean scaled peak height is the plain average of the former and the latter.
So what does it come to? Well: 0.99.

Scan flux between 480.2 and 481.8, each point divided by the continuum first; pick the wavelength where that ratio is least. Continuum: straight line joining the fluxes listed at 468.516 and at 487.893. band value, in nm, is 480.756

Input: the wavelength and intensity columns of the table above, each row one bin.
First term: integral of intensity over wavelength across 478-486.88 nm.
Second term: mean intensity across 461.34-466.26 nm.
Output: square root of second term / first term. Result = 0.33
